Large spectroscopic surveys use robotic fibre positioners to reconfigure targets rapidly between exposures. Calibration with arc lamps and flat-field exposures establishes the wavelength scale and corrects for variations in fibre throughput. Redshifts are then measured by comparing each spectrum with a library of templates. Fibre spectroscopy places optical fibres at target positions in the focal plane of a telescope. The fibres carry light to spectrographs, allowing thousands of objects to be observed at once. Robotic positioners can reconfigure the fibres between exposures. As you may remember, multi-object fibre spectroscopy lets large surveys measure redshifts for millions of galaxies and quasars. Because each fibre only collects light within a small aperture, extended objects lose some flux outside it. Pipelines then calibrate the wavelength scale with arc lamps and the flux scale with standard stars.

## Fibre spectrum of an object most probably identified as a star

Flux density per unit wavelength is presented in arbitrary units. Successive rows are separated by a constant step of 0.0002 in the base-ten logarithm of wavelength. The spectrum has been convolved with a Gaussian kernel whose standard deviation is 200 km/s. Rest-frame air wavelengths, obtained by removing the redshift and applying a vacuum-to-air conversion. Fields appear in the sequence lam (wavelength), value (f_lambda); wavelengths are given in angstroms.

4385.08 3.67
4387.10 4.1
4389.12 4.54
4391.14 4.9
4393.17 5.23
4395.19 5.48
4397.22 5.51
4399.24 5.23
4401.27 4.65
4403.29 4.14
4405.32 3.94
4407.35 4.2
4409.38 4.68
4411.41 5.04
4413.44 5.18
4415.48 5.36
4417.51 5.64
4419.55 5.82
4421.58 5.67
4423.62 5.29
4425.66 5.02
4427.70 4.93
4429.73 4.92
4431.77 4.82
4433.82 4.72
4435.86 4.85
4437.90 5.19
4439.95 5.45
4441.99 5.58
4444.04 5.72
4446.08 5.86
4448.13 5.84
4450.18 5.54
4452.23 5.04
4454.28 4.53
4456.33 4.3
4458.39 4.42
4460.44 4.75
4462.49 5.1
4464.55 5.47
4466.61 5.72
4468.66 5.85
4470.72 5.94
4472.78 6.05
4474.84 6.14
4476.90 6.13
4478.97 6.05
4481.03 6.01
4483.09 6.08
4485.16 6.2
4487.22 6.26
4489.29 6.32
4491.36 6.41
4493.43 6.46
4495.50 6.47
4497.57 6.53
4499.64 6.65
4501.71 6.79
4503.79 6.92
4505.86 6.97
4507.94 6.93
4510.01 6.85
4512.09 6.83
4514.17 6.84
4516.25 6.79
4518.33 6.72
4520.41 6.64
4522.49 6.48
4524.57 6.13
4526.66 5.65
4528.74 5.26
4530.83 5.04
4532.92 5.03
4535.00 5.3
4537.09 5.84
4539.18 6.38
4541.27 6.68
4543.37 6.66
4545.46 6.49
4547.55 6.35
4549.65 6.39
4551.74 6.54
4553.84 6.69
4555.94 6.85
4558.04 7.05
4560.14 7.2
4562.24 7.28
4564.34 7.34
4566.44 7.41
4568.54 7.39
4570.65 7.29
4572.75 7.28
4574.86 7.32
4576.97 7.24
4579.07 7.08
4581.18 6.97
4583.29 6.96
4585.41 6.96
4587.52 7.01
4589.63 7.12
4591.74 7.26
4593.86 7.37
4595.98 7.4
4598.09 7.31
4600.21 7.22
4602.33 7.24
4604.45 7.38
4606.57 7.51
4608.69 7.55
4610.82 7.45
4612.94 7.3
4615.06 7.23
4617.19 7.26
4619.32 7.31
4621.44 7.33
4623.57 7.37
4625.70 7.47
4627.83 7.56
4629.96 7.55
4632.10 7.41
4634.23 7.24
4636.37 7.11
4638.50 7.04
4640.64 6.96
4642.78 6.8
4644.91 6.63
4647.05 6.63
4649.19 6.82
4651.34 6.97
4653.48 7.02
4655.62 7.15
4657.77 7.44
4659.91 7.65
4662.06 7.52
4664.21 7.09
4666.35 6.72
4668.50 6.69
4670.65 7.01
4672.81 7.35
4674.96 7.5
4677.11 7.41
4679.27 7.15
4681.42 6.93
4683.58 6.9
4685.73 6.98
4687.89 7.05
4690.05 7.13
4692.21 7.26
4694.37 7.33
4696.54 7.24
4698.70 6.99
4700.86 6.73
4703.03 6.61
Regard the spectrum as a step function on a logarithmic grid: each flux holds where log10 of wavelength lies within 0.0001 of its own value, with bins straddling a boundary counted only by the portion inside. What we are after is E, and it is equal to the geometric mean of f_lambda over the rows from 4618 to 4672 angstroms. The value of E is 7.1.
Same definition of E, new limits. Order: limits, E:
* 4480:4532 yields 6.4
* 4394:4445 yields 5.1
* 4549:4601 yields 7.1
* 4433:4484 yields 5.4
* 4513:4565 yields 6.3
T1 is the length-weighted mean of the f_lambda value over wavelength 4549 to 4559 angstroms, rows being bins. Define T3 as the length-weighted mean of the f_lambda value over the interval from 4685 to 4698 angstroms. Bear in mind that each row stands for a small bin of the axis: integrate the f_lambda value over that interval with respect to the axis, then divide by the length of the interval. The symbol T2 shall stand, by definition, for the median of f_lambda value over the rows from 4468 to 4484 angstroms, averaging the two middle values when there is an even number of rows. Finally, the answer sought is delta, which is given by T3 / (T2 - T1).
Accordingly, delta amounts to -11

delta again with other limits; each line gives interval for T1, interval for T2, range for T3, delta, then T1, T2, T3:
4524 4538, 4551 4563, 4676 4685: 5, 5.4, 6.95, 7.1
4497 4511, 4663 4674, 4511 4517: 35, 6.8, 7.01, 6.8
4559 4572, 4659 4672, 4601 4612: -28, 7.3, 7.05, 7.4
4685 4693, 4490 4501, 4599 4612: -12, 7.1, 6.47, 7.4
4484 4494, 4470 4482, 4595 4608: -27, 6.3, 6.05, 7.4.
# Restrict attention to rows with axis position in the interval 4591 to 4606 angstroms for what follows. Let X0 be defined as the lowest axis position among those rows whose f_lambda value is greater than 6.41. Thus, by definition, 4591.74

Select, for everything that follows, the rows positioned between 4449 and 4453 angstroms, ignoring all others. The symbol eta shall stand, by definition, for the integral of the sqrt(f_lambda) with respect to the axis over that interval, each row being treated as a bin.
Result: 9.2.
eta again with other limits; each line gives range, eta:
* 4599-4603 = 10.7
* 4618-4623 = 13.5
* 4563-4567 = 10.9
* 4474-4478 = 9.9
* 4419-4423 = 9.5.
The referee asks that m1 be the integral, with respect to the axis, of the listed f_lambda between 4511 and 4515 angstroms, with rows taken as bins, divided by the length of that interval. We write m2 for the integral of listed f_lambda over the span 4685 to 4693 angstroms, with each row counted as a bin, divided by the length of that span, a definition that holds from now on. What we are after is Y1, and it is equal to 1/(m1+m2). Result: 0.0718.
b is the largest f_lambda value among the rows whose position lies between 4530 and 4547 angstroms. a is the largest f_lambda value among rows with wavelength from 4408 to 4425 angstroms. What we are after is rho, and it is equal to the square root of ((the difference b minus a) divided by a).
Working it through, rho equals 0.38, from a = 5.82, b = 6.68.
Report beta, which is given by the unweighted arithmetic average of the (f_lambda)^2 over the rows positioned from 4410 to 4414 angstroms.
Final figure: 26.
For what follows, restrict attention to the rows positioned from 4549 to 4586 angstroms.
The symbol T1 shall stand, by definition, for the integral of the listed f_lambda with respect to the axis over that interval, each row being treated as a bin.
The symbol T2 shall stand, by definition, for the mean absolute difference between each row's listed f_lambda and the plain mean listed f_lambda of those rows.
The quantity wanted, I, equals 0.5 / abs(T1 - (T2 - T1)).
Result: 0.0010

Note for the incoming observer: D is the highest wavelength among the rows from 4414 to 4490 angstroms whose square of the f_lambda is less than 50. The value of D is 4489.29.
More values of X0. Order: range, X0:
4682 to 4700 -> 4683.58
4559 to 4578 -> 4560.14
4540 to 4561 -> 4541.27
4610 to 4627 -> 4610.82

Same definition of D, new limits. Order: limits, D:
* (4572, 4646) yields 4644.91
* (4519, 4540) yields 4539.18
